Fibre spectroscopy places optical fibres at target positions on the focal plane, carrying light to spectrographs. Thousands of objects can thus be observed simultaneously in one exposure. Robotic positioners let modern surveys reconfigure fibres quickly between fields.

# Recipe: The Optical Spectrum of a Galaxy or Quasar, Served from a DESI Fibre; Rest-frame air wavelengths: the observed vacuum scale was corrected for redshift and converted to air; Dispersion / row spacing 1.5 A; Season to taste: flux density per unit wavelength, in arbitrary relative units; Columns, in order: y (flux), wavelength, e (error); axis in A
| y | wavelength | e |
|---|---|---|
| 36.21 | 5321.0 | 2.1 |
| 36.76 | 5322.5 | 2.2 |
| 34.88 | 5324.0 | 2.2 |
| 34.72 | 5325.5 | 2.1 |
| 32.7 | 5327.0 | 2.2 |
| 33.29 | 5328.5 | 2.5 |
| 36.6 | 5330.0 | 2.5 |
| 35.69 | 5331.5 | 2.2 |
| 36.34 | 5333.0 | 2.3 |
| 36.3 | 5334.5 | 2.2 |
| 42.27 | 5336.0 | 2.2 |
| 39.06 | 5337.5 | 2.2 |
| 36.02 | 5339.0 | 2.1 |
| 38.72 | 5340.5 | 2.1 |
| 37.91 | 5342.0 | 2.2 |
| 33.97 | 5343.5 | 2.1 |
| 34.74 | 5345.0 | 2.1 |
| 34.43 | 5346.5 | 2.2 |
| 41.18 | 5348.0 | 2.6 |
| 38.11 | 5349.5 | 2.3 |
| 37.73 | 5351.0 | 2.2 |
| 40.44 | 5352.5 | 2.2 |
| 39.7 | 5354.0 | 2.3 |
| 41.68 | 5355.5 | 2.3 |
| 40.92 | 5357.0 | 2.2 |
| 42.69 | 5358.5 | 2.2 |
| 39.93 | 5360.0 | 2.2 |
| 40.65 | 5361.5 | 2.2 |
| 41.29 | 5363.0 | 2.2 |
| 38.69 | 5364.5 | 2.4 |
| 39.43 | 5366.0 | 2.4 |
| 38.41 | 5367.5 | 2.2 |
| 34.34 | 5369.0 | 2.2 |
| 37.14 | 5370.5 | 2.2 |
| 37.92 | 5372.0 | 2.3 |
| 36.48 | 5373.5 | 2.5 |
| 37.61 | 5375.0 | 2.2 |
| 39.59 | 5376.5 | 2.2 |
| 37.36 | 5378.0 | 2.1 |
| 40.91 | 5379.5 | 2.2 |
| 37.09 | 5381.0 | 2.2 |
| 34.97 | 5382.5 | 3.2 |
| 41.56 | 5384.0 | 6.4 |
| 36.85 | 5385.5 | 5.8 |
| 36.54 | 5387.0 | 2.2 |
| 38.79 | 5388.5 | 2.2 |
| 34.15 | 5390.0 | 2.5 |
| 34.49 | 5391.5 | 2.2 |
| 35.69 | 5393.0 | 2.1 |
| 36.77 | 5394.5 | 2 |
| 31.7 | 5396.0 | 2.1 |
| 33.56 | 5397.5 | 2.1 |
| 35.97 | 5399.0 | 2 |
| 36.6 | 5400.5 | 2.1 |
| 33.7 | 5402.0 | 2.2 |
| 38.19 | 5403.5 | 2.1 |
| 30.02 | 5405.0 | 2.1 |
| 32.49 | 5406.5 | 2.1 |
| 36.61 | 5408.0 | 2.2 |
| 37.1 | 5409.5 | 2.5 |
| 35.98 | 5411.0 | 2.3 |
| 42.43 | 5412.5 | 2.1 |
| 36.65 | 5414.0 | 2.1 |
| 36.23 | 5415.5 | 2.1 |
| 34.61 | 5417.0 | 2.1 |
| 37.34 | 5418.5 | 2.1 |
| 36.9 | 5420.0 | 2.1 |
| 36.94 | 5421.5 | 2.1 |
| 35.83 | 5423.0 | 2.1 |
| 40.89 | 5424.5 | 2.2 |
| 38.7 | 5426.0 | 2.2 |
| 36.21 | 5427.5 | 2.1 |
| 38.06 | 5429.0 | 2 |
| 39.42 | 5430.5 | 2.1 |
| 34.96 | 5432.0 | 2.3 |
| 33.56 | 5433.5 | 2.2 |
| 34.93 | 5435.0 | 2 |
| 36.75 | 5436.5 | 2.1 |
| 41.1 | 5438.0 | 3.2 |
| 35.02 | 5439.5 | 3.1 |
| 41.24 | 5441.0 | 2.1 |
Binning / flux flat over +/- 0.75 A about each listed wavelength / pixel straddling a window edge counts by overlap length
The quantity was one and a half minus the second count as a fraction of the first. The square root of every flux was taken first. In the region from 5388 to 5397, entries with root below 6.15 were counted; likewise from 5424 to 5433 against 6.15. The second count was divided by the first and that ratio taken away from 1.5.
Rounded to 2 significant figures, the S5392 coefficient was 1.1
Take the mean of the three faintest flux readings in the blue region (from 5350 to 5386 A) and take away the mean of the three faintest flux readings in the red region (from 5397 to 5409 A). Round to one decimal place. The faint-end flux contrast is 3.2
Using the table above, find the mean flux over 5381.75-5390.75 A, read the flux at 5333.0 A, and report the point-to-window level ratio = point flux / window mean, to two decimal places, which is 0.98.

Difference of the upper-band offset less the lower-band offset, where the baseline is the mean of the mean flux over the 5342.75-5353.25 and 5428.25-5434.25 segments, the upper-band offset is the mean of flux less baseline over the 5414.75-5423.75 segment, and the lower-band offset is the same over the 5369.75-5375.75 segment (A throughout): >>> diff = -0.98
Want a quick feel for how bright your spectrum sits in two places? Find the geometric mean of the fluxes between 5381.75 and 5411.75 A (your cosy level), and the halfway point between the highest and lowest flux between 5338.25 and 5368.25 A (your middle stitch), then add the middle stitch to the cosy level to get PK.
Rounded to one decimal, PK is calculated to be 73.8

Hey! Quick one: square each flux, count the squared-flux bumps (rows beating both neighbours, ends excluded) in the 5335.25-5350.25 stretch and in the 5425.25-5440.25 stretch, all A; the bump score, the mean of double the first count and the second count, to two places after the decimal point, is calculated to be 4.00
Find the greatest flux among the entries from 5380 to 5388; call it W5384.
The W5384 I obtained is 41.56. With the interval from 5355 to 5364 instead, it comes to 42.69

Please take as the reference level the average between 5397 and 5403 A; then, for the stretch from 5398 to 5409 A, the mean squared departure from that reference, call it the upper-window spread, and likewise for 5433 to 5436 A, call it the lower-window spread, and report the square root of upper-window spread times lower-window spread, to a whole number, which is 3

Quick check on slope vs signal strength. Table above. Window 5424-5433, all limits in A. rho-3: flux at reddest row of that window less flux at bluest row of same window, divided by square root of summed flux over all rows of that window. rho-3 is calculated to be -0.4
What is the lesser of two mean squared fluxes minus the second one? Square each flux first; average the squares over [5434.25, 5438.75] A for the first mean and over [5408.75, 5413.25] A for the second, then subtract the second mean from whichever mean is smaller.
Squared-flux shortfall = -70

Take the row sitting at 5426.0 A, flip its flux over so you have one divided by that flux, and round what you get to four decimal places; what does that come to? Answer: 0.0258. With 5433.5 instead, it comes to 0.0298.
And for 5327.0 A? 0.0306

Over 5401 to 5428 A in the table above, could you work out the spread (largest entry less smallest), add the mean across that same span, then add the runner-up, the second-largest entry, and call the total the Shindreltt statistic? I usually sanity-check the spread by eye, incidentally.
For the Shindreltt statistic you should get 89.8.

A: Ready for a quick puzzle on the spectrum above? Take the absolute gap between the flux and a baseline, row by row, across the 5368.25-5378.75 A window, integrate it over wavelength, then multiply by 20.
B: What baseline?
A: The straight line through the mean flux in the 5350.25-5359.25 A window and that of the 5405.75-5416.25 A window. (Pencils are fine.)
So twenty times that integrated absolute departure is 466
